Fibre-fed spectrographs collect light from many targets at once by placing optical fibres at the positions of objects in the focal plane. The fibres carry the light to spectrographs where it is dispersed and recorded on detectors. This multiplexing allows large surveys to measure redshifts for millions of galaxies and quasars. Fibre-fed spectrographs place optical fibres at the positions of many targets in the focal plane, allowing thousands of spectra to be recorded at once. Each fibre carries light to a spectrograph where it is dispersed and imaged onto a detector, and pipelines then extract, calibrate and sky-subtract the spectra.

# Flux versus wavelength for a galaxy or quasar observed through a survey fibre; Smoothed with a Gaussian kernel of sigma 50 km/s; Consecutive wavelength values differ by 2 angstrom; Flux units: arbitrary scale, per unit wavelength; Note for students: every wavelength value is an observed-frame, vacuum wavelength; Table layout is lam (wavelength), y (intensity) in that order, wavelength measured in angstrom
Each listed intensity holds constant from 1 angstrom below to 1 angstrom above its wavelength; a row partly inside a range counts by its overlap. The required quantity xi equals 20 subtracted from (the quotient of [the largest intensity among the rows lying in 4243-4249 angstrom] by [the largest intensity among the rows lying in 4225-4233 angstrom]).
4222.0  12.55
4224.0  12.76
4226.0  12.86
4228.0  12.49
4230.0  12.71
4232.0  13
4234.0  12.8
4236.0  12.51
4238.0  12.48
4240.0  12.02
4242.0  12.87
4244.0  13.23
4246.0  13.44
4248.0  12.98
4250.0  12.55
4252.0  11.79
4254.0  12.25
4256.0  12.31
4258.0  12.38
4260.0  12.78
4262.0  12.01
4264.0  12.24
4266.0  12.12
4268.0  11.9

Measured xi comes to -18.97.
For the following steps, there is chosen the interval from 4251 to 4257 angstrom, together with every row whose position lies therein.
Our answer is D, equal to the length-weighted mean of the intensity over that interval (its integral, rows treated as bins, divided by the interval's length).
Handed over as 12.1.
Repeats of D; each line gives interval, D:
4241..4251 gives 13.0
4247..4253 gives 12.4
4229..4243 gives 12.6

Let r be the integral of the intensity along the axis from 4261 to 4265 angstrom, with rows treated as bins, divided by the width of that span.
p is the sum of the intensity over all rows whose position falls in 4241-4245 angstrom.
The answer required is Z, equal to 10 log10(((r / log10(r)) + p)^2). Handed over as 31.43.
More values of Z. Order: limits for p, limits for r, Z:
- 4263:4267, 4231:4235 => 31.12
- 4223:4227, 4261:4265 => 31.32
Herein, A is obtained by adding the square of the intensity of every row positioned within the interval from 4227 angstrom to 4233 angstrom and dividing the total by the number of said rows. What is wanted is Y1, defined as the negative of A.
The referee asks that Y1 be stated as -162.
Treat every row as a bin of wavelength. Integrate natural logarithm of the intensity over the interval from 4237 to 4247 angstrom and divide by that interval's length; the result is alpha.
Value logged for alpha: 2.55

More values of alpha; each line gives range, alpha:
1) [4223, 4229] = 2.54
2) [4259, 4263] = 2.52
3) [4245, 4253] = 2.54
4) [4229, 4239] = 2.54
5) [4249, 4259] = 2.51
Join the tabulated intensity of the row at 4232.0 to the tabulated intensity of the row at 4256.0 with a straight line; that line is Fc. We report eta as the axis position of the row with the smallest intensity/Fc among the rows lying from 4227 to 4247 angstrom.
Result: 4240.0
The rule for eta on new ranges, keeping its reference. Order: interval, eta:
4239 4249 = 4240.0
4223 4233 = 4228.0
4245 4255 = 4252.0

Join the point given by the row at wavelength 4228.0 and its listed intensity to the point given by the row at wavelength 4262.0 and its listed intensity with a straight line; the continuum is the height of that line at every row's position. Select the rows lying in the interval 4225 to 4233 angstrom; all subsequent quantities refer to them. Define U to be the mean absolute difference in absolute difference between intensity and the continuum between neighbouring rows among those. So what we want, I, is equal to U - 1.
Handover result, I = -0.70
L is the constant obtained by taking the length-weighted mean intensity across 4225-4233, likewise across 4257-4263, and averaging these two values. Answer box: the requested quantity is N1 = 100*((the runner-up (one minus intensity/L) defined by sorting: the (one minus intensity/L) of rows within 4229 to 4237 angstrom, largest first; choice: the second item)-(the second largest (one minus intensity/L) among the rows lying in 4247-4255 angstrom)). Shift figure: -3.7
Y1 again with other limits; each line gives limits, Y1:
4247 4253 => -155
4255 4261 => -156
